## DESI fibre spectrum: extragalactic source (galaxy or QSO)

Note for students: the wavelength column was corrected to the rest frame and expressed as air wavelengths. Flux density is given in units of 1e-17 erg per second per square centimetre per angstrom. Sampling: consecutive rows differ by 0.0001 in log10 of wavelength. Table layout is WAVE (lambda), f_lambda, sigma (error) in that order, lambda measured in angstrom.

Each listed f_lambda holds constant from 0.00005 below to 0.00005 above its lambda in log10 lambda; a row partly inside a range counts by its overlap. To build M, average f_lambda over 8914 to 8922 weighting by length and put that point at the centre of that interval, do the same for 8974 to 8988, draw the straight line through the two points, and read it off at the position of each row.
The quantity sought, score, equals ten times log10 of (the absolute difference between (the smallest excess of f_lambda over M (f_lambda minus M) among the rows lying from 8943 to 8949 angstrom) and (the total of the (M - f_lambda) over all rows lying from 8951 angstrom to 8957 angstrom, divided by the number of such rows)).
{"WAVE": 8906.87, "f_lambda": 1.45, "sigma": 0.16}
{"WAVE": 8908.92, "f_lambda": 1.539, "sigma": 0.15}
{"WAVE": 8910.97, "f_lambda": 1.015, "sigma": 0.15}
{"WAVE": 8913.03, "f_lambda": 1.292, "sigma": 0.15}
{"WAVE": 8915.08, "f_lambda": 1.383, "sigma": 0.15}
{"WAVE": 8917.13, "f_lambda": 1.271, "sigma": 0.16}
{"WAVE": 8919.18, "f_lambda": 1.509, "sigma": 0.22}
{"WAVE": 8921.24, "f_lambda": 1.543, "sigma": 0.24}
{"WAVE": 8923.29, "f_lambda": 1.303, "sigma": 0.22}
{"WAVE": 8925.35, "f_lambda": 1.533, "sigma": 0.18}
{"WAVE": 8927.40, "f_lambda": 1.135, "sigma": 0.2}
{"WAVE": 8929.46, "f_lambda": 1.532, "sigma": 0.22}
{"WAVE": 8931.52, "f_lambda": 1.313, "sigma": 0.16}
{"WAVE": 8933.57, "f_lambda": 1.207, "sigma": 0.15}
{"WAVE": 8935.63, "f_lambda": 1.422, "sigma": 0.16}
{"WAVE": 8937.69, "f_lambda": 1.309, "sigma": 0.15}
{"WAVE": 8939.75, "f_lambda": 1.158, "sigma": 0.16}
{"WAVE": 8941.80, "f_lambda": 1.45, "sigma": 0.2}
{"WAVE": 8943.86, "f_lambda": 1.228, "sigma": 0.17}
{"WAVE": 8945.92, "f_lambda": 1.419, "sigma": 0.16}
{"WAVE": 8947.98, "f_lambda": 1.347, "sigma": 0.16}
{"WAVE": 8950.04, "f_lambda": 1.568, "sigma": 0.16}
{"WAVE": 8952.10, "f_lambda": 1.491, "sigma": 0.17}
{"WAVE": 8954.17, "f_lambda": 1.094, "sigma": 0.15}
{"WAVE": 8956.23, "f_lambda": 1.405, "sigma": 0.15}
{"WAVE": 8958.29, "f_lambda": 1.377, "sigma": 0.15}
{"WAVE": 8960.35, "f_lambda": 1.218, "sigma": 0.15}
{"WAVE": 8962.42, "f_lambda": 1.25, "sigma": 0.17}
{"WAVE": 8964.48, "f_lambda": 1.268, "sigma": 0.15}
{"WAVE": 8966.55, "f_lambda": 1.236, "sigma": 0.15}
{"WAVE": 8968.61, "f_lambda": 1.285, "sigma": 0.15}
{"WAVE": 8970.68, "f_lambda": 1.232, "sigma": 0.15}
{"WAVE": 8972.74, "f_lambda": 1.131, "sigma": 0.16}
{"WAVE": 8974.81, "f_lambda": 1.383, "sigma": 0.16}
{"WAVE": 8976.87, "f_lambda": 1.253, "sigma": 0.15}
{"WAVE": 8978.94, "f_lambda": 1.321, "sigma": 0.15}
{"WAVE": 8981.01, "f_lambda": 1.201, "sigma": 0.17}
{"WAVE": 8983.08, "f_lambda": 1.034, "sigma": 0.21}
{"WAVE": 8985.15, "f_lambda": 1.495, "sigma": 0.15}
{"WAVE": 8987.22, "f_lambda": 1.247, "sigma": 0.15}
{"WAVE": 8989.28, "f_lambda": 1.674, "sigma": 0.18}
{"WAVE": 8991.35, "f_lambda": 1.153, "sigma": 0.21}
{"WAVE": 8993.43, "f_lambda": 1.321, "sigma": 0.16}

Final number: -8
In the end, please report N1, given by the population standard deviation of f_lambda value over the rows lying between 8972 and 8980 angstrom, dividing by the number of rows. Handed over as 0.09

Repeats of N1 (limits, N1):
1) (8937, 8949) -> 0.10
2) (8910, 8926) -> 0.17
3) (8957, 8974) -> 0.06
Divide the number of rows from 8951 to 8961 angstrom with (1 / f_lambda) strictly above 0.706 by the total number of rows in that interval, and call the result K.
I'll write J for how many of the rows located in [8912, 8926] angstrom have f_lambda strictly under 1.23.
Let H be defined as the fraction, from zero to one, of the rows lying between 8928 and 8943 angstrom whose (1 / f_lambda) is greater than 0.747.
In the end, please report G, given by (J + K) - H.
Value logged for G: 0.2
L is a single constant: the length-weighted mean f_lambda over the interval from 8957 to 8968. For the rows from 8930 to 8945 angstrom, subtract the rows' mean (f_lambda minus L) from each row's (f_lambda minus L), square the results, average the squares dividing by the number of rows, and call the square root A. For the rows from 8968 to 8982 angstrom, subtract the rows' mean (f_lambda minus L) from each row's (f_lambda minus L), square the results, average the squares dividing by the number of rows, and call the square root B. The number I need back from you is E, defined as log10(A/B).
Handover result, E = 0.1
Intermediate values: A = 0.10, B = 0.08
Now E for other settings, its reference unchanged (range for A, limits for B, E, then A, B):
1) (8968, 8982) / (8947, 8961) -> -0.3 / 0.08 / 0.15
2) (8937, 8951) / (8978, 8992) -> -0.2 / 0.13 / 0.20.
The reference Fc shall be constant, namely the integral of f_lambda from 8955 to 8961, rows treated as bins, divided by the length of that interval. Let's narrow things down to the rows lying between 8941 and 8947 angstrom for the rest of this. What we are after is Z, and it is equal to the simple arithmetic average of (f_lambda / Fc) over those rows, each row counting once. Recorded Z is 1.02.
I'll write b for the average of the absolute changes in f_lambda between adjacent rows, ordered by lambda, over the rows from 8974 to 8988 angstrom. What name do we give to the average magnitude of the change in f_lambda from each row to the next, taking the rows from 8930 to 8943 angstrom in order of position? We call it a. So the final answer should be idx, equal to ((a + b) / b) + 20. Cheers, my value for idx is 21.9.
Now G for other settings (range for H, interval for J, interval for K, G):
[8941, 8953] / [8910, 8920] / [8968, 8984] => 1.8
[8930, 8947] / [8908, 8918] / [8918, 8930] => 0.7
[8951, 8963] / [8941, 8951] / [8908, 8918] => 1.3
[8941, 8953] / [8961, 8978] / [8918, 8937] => 1.3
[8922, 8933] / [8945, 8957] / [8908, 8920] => 1.1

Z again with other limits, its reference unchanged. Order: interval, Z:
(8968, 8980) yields 0.95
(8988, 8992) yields 1.06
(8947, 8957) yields 1.04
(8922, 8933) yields 1.02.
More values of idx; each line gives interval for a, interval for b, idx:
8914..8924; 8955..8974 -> 23.6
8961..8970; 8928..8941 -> 21.2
